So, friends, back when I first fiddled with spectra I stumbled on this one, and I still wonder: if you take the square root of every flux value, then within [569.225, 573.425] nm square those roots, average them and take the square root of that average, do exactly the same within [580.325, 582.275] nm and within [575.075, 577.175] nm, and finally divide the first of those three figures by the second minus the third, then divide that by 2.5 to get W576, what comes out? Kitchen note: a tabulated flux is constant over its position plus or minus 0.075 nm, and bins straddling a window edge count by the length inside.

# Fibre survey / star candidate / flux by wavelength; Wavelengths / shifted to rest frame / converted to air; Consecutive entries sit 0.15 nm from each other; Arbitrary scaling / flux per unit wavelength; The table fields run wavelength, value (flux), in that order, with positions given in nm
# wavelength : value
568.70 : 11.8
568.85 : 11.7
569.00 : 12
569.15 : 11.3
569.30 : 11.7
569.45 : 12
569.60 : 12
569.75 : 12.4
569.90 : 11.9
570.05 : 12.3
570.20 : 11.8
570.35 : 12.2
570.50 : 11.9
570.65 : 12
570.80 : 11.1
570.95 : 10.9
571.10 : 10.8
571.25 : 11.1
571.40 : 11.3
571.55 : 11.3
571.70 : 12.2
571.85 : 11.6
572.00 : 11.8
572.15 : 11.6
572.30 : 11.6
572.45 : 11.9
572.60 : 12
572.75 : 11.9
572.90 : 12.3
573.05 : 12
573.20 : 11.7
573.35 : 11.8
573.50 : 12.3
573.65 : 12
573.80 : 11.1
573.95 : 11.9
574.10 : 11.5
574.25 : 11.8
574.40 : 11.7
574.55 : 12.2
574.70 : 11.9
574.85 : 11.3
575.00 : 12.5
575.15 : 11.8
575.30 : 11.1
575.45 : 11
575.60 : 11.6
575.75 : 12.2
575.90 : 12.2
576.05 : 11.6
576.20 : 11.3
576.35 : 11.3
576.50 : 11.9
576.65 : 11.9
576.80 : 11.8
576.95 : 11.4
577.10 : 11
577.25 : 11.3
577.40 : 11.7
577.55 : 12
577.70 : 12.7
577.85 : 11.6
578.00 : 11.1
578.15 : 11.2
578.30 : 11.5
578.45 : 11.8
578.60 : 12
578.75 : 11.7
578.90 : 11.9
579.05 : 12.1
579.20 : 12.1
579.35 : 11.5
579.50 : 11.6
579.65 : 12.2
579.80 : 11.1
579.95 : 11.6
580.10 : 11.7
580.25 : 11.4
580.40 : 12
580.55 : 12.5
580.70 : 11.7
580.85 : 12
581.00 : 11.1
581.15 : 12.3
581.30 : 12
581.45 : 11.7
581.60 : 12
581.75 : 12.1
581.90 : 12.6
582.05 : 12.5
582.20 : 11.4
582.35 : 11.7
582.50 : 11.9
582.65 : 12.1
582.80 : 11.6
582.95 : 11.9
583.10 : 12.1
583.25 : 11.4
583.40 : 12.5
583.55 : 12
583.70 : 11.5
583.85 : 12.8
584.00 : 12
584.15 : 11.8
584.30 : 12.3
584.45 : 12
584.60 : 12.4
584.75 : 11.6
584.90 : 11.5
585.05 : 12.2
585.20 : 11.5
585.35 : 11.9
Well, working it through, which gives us 23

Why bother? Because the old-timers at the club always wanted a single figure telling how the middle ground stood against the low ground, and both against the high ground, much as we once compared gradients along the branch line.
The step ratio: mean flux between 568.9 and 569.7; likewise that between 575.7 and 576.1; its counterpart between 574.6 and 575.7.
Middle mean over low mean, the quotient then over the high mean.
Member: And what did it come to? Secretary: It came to 0.0819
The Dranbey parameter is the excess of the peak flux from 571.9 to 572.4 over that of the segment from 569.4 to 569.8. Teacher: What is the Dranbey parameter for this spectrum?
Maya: -0.60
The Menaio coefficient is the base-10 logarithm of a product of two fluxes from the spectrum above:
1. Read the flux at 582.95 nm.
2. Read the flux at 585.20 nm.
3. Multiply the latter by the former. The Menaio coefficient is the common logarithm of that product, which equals 2.14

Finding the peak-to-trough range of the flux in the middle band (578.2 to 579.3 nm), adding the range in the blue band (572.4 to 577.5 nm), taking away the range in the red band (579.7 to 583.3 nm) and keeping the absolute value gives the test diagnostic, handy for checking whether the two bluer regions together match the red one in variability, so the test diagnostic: 0.6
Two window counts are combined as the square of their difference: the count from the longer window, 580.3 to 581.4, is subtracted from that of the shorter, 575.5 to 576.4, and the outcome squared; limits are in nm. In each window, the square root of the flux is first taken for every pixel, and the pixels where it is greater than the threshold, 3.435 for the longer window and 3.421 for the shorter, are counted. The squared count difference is 9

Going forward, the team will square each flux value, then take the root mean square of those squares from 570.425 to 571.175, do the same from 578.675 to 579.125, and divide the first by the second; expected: 0.91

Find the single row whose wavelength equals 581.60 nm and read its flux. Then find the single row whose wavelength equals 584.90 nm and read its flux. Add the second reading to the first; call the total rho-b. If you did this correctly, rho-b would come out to 23.5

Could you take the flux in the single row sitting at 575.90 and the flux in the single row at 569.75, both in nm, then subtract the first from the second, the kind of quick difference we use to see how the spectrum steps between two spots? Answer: 0.20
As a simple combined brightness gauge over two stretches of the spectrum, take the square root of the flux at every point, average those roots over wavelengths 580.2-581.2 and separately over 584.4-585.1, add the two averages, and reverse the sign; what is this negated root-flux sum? -6.90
